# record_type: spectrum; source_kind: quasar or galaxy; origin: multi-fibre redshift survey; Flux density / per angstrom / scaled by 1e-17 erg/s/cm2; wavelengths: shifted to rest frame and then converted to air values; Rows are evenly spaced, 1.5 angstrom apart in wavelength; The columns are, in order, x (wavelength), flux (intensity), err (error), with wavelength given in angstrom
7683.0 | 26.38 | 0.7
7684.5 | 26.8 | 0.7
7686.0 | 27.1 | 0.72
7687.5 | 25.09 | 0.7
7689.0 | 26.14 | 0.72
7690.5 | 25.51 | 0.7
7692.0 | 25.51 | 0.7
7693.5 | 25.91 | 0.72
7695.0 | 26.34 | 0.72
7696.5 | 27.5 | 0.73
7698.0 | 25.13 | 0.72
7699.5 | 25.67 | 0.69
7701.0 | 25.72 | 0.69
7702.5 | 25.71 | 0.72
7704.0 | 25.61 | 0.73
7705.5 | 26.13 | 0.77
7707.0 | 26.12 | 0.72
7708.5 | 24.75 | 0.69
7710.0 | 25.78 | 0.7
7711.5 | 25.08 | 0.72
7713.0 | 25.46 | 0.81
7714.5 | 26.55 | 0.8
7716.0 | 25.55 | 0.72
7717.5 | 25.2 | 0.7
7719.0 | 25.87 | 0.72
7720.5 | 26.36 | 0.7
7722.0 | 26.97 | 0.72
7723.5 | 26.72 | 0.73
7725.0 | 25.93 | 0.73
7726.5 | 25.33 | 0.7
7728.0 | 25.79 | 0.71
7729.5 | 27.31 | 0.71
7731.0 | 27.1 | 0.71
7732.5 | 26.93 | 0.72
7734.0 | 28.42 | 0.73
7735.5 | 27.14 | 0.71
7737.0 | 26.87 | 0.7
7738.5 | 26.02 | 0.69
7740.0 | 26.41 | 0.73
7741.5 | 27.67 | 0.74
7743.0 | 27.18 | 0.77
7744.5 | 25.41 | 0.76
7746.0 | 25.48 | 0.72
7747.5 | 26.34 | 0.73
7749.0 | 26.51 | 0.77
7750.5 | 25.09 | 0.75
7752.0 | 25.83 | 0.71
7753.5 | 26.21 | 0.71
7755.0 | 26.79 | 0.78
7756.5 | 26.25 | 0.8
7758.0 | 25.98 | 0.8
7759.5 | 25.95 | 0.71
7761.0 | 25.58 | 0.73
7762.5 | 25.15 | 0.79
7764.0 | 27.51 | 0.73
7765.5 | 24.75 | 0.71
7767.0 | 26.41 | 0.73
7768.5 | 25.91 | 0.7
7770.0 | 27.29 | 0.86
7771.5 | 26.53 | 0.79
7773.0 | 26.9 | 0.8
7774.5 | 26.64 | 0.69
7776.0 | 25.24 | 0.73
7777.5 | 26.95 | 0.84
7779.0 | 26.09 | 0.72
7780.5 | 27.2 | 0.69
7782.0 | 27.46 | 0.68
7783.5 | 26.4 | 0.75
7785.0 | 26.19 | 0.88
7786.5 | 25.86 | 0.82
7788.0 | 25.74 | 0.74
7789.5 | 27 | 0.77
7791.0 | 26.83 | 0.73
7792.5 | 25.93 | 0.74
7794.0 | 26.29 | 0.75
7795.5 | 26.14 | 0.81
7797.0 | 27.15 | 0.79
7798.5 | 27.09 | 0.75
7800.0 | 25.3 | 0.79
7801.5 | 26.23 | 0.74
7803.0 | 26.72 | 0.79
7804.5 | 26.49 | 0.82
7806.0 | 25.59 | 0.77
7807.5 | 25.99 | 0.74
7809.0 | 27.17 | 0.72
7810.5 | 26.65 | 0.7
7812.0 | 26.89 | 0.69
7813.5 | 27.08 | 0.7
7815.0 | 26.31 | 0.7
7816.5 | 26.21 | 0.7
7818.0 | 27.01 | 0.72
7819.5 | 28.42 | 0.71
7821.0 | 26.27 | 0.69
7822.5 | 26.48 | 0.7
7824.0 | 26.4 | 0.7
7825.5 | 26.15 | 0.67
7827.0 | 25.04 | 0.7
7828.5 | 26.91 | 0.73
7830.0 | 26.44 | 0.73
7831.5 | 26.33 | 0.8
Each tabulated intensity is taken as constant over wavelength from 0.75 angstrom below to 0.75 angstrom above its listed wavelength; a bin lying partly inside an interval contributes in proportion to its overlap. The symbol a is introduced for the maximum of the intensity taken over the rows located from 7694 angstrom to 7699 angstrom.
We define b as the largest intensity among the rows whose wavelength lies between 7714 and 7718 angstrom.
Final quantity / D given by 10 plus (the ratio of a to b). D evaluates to 11.0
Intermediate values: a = 27.5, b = 26.55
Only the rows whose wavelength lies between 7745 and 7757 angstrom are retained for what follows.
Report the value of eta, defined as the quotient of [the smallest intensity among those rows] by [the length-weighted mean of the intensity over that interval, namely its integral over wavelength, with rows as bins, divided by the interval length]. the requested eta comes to 0.963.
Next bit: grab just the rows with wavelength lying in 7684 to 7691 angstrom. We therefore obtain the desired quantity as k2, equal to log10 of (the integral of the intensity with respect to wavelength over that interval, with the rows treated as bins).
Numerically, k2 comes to 2.26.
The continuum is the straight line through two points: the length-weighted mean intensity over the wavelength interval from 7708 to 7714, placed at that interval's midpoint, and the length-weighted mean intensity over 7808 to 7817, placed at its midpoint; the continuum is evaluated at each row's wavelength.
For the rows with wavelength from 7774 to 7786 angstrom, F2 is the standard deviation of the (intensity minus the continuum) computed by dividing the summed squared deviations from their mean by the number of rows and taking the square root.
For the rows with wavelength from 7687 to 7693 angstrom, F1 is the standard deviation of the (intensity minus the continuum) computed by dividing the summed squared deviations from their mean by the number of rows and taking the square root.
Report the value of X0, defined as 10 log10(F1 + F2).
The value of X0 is 0.1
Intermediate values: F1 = 0.37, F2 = 0.65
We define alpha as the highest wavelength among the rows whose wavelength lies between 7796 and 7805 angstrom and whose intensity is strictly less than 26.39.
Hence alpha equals 7801.5 angstrom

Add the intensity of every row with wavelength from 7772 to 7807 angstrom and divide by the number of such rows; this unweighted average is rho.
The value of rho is 26.4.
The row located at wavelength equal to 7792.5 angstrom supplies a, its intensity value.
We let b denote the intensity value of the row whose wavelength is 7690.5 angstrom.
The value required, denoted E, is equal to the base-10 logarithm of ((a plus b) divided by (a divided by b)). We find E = 1.704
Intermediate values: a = 25.93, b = 25.51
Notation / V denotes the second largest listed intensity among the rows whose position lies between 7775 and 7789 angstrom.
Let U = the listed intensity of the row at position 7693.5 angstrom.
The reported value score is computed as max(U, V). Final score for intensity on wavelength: 27.20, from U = 25.91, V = 27.2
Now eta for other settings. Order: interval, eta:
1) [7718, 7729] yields 0.969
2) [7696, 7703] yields 0.970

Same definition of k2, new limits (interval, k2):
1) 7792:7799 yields 2.27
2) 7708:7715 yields 2.25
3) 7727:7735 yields 2.34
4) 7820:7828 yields 2.32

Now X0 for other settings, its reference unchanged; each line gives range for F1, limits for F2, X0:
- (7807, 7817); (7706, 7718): -0.1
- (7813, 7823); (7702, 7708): -0.2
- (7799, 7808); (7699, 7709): -0.3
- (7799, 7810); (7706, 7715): 0.7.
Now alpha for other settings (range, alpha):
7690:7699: 7698.0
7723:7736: 7728.0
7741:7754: 7753.5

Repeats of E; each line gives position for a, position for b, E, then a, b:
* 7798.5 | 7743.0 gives 1.736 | 27.09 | 27.18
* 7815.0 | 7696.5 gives 1.750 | 26.31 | 27.5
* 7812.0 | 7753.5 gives 1.714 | 26.89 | 26.21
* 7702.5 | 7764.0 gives 1.755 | 25.71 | 27.51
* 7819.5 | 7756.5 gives 1.703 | 28.42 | 26.25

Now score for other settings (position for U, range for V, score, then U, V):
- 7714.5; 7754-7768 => 26.79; 26.55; 26.79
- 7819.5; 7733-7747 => 28.42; 28.42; 27.67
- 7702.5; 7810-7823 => 27.08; 25.71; 27.08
